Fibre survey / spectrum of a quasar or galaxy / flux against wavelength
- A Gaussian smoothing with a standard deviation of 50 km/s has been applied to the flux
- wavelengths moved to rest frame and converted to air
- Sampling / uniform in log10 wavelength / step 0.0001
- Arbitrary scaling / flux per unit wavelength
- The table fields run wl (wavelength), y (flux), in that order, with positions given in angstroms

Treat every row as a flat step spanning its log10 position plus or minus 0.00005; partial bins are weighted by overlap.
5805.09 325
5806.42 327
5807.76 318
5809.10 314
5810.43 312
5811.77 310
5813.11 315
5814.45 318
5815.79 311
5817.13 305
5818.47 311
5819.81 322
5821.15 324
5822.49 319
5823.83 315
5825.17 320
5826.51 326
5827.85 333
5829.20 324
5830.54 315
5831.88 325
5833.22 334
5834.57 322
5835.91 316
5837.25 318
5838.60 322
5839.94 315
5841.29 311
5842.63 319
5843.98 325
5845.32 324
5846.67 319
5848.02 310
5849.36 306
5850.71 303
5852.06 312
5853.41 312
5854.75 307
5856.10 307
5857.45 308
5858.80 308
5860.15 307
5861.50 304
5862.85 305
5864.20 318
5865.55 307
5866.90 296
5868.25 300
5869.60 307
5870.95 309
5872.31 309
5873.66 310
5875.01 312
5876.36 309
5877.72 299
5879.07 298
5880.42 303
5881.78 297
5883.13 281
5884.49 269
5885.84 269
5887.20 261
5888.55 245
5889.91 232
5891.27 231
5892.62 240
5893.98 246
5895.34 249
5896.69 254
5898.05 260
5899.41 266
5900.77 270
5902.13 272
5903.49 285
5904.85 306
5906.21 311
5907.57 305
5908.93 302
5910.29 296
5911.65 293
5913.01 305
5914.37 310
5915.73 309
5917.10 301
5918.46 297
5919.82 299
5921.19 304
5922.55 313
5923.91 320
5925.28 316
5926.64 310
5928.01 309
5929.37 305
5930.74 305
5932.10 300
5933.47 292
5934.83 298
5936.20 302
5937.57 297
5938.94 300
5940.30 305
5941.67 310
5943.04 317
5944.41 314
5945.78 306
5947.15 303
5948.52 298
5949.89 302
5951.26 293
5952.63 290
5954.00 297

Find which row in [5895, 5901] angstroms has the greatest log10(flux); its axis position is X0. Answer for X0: 5900.77 angstroms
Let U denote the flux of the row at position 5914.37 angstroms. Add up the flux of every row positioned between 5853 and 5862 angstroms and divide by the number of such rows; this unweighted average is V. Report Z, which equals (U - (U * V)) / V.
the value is -309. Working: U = 310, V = 308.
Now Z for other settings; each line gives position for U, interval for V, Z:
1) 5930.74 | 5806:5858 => -304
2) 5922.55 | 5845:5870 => -312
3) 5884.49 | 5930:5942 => -268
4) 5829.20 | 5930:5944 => -323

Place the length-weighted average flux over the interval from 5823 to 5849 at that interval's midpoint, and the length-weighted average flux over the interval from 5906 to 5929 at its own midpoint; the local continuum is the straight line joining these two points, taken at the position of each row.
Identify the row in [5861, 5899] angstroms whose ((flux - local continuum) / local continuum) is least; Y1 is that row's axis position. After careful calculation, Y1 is 5891.27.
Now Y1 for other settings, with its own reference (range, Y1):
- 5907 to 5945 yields 5911.65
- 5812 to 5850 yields 5817.13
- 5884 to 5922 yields 5891.27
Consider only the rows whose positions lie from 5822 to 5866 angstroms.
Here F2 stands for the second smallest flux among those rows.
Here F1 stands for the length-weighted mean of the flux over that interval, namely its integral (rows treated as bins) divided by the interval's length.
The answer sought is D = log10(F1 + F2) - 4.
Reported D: -1.21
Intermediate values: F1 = 316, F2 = 304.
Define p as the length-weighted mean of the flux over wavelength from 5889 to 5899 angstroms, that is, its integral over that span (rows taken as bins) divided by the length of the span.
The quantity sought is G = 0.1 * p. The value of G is 25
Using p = 245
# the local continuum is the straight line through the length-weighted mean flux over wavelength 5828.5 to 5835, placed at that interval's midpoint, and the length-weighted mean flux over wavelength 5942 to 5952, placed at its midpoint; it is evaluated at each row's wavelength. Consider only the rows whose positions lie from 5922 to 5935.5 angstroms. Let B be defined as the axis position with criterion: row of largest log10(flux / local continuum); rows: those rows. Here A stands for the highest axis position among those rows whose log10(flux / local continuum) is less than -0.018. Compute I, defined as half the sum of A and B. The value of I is 5928.7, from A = 5933.47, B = 5923.91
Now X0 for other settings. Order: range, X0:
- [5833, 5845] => 5833.22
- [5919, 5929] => 5923.91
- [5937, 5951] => 5943.04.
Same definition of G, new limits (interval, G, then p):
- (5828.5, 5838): 32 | 322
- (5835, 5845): 32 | 319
